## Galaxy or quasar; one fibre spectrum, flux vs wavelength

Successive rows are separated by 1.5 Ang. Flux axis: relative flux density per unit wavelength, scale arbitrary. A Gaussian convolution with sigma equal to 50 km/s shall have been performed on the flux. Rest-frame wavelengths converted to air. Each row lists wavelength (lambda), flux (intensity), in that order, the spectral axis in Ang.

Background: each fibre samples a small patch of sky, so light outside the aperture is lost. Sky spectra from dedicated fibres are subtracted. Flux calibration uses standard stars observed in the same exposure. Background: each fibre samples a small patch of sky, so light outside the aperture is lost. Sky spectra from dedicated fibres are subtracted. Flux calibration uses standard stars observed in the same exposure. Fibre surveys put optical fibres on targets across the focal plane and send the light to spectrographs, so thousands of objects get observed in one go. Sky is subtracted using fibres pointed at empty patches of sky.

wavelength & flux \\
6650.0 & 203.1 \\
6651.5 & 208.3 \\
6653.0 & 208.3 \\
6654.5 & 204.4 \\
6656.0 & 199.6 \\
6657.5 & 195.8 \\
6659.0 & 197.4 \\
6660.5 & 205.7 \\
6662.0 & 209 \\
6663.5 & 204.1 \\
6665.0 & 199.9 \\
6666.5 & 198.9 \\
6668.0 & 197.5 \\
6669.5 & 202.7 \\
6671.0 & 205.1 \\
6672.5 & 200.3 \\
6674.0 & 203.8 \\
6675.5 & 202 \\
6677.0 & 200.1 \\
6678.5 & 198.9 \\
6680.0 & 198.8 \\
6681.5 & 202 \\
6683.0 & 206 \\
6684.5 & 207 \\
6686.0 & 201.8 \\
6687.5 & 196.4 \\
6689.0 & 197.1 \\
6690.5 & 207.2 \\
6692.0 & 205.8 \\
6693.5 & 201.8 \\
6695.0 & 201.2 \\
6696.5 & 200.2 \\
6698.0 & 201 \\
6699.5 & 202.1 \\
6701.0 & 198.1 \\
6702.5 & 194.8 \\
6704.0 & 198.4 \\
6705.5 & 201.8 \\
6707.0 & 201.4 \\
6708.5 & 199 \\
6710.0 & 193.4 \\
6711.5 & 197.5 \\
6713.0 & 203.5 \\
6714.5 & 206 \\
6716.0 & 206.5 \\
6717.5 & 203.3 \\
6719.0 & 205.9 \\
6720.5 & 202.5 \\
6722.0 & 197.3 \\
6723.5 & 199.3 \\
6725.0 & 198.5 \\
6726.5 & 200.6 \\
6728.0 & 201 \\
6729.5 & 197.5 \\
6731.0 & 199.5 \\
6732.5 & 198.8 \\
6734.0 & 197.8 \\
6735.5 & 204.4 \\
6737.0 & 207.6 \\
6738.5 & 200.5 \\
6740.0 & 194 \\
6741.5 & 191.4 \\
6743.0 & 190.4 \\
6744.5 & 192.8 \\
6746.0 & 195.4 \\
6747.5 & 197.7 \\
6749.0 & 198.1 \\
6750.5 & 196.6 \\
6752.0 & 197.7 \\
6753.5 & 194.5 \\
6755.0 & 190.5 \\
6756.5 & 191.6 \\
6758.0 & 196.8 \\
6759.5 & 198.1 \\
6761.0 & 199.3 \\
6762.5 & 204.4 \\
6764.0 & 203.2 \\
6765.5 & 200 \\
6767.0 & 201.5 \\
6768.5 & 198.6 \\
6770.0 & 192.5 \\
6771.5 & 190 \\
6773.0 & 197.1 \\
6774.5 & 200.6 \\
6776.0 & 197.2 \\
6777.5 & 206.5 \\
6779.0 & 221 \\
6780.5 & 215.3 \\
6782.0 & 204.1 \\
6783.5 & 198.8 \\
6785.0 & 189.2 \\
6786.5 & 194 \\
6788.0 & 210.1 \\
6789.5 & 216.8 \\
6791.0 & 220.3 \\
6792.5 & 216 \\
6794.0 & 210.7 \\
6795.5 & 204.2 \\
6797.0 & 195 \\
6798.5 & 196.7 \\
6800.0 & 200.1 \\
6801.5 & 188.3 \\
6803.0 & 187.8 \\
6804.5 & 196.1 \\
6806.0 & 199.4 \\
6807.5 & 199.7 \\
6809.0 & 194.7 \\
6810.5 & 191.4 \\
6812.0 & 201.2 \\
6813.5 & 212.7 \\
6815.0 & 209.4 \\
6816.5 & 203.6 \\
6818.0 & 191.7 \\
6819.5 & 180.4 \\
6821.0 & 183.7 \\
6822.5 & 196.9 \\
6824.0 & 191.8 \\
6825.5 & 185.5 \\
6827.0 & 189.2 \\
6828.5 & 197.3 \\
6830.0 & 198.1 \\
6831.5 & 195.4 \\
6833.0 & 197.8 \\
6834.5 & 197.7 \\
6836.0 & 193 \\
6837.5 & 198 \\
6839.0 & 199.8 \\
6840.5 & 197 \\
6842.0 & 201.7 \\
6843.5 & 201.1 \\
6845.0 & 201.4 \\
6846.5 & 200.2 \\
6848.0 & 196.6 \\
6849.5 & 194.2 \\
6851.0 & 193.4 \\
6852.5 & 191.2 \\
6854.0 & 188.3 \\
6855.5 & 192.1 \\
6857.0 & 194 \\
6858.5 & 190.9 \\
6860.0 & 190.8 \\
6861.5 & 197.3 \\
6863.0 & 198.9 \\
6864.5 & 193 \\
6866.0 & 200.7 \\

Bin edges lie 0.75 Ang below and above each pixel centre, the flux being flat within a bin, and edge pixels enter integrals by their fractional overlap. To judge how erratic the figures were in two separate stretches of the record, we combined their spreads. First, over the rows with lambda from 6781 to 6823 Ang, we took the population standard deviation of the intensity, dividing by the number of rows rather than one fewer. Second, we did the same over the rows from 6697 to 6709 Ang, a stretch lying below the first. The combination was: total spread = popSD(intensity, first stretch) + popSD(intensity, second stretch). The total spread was 12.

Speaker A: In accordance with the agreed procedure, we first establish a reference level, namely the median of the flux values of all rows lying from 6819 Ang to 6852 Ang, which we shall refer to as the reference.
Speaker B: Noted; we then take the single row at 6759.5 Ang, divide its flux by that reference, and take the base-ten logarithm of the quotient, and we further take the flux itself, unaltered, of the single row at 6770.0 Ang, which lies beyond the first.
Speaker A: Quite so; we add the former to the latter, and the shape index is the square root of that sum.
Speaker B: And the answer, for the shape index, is 13.9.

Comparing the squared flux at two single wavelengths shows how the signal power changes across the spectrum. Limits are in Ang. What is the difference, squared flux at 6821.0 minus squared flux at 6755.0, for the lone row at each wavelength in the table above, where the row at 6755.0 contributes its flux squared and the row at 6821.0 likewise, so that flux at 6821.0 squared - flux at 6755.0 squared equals -2545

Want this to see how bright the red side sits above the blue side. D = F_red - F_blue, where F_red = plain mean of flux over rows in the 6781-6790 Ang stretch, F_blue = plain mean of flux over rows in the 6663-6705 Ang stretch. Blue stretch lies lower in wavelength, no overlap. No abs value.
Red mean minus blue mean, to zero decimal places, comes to 1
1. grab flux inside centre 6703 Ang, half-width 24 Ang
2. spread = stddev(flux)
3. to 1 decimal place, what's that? 3.6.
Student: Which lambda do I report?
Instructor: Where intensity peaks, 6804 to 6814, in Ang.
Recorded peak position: 6813.5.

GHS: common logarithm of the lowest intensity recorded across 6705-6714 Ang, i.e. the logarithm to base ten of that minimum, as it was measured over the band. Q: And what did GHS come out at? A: 2.29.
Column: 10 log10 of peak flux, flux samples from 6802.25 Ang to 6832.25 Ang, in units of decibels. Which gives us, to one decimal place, 23.3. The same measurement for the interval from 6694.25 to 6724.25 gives 23.1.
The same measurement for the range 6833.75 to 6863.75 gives 23.0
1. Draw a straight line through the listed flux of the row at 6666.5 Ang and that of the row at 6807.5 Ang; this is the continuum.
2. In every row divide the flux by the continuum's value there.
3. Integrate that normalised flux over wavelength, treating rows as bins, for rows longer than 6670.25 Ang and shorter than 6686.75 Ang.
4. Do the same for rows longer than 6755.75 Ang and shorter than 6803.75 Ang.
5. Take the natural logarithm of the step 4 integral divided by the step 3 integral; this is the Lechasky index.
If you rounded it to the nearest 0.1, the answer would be 1.1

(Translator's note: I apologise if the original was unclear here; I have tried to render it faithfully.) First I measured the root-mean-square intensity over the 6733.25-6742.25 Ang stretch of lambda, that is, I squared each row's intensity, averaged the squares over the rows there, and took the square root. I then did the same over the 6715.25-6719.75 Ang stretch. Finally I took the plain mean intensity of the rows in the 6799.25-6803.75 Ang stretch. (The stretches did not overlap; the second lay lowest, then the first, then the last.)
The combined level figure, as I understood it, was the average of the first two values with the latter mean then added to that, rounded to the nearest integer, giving 394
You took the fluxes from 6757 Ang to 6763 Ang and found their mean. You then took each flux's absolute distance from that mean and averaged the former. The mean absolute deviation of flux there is 2.4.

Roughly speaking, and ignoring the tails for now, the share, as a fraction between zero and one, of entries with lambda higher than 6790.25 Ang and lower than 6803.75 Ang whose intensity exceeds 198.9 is 0.56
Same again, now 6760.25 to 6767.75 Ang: 1.00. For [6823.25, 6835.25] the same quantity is 0.00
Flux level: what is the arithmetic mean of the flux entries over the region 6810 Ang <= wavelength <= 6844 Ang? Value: 196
